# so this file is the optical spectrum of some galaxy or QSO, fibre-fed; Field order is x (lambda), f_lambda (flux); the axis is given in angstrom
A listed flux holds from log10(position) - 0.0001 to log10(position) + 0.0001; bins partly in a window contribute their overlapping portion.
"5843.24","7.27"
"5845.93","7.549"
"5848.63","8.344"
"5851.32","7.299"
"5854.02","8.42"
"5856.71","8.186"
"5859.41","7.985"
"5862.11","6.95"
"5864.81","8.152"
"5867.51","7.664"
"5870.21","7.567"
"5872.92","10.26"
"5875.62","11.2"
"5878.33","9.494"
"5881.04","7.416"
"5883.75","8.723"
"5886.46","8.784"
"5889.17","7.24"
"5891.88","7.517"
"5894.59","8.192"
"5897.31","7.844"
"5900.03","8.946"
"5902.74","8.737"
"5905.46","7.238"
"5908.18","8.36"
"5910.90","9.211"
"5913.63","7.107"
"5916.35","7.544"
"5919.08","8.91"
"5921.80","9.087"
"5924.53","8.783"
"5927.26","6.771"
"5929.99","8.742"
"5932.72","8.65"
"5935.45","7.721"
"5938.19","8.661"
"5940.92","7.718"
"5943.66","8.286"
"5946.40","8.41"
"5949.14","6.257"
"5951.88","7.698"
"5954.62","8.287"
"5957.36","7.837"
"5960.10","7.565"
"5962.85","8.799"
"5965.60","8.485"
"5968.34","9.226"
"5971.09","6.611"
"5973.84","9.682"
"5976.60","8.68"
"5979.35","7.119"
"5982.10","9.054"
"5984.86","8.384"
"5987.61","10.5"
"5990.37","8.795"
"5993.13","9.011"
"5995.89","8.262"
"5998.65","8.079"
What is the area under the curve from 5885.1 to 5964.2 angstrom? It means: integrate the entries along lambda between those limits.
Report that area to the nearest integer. 641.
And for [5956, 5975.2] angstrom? 160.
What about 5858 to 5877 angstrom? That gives 162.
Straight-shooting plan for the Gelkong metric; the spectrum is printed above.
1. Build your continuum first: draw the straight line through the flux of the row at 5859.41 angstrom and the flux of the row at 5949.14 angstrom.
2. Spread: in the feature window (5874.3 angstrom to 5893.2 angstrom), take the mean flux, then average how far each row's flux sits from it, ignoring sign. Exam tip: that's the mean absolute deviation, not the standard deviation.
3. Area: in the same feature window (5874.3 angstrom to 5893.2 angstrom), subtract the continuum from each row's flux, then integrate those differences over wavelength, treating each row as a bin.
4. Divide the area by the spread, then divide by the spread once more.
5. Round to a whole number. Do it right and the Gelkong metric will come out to 19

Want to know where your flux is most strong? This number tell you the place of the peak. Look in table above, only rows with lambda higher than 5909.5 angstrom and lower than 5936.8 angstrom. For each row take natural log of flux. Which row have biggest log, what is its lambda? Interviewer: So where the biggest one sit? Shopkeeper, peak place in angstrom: 5910.90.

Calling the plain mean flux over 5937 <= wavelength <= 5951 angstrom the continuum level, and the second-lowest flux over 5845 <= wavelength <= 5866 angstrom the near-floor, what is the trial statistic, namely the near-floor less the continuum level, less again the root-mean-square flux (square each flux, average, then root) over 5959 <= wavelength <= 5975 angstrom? -9.0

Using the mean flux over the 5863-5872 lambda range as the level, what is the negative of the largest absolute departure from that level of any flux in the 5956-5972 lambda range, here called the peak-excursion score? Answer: -1.4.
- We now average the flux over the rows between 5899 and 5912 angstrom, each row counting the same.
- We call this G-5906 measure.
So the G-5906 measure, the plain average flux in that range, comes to 8.5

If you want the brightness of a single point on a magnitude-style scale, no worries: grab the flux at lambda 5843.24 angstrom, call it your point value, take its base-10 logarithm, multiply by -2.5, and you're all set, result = -2.15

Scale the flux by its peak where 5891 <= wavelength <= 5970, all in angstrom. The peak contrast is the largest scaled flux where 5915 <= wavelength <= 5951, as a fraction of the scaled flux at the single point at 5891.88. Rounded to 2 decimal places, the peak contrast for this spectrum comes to 1.21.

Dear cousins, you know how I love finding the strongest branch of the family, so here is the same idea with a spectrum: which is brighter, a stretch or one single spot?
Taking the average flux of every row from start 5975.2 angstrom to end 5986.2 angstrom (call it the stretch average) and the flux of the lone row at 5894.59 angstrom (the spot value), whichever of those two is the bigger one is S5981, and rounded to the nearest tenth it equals 8.3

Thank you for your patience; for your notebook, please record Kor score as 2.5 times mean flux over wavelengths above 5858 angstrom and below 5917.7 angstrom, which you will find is 20.7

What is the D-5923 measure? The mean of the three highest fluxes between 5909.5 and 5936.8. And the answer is 9.1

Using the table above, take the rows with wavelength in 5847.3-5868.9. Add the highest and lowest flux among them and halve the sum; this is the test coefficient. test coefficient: 7.7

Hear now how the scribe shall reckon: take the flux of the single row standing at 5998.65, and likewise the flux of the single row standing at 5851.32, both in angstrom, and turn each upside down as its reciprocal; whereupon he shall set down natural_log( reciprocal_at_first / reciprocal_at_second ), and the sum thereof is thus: -0.10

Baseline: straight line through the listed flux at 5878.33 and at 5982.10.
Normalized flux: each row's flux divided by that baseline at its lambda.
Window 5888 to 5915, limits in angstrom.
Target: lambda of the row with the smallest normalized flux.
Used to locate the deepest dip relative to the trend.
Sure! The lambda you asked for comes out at 5913.63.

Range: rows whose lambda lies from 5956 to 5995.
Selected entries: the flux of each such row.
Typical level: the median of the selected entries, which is 8.74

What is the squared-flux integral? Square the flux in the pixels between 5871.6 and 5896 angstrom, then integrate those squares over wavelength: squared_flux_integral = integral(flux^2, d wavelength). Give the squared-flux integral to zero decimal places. 1910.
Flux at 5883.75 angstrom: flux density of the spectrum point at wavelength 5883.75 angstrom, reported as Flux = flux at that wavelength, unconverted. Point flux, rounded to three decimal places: 8.723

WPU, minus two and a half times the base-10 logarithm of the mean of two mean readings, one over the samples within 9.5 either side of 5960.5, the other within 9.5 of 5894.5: -2.29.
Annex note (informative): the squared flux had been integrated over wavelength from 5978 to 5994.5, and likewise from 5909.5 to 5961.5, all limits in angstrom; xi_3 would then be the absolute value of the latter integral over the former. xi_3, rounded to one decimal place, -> 2.6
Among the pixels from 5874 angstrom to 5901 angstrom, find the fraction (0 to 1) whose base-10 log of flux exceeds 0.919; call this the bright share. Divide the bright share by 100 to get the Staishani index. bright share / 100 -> 0.005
